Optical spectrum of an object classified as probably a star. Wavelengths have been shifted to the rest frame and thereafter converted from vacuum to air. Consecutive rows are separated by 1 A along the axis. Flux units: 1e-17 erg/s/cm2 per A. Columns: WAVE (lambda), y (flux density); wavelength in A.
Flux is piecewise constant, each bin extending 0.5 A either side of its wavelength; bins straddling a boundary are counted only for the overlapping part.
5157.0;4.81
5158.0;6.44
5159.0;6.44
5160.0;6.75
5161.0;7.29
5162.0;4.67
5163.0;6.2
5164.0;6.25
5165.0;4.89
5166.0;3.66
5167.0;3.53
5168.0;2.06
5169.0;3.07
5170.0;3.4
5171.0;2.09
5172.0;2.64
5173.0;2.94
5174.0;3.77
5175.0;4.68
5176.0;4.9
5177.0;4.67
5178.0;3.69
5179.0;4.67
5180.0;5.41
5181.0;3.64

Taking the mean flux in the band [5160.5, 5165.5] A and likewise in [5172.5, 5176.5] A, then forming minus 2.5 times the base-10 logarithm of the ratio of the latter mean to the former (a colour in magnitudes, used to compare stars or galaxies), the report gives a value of 0.40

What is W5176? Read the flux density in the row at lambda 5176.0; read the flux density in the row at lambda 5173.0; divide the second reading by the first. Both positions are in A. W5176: 0.6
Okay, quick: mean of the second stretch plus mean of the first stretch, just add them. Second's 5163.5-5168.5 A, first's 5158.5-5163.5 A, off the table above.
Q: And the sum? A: 10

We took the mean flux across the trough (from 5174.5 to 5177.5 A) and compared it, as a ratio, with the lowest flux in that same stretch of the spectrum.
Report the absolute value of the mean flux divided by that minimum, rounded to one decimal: 1.0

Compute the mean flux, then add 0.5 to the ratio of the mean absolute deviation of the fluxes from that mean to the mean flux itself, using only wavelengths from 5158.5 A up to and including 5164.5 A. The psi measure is 0.59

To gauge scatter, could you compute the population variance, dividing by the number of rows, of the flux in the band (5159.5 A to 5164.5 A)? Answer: 0.766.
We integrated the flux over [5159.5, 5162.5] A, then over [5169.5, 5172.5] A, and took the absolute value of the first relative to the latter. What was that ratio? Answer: 2.3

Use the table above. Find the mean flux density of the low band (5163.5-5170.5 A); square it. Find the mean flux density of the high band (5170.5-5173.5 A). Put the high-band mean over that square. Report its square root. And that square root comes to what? 0.4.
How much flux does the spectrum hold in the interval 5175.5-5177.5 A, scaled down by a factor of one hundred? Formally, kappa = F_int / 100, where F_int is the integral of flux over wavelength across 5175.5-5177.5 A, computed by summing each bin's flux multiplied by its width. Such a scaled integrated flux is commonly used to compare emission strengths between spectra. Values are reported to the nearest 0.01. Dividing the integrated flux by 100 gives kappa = 0.10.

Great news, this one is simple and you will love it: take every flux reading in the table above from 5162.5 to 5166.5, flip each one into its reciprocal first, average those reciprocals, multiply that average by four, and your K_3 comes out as 0.80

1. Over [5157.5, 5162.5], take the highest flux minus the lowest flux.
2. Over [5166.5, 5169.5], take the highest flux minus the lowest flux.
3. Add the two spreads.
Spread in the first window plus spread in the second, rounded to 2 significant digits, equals 4.1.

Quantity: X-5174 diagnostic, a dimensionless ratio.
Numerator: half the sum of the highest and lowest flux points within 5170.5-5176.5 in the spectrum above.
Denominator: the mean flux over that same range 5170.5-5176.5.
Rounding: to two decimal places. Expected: 1.00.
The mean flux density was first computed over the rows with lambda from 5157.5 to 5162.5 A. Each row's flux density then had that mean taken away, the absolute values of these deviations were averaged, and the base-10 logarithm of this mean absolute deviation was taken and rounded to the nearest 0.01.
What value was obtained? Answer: -0.18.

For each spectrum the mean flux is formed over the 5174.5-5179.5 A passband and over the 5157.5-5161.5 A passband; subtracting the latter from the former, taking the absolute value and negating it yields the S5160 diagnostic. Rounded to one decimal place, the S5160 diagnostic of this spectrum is -2.2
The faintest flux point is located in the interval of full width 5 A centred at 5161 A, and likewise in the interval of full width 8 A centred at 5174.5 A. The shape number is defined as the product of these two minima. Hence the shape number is 9.8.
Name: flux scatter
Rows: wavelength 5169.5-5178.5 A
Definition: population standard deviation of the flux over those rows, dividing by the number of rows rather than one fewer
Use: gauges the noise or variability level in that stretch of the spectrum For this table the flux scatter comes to 0.92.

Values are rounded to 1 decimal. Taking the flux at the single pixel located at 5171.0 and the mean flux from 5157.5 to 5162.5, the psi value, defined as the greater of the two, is 6.3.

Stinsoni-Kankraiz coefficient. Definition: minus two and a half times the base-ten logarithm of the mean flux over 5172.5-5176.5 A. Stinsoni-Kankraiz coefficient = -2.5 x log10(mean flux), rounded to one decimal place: -1.5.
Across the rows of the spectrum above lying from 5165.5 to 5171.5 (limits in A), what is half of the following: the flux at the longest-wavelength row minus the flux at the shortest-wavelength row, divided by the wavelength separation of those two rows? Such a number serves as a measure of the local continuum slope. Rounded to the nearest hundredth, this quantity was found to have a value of -0.16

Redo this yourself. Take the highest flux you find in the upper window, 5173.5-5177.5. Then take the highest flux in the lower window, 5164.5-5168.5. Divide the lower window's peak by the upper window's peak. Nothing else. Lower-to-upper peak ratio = 1.0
